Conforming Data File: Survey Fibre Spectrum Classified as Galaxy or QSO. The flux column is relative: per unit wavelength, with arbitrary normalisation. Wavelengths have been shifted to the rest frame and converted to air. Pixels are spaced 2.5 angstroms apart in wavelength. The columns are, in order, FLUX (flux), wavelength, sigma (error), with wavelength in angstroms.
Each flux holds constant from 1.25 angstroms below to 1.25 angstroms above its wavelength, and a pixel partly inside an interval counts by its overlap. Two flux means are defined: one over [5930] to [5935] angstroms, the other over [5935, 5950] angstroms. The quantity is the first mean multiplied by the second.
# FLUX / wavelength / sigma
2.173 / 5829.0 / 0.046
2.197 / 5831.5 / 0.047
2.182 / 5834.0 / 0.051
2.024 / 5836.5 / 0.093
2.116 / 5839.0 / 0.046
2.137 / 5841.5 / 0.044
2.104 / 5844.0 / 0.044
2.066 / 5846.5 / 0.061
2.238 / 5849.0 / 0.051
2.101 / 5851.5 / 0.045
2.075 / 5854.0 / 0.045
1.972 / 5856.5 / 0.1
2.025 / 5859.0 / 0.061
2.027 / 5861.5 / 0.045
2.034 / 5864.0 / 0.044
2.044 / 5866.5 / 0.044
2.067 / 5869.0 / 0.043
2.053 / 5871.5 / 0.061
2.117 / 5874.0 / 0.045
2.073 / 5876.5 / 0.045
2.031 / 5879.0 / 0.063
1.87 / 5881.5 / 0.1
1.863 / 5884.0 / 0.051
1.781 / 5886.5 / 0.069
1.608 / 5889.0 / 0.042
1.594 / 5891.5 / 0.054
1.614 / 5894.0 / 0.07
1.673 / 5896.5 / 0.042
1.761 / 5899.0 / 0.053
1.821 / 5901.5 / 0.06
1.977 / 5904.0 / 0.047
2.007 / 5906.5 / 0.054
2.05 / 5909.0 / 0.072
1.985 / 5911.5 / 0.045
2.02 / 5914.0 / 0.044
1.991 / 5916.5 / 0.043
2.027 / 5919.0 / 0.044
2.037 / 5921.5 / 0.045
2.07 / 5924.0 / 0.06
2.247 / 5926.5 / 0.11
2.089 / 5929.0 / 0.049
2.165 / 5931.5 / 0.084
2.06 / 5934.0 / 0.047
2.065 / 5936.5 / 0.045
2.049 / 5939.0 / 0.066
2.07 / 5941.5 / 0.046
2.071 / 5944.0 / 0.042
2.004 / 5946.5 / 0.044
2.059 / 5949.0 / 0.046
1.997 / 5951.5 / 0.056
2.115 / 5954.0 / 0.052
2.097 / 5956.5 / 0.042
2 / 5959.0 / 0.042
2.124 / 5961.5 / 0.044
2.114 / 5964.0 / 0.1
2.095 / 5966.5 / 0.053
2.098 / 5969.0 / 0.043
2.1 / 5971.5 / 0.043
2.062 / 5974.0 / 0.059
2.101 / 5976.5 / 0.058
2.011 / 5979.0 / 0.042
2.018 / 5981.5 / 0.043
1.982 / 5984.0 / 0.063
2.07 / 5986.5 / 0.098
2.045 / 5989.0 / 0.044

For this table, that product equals 4.34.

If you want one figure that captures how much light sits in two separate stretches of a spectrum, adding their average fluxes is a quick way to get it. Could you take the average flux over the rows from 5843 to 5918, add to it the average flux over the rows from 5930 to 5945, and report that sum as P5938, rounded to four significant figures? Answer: 4.035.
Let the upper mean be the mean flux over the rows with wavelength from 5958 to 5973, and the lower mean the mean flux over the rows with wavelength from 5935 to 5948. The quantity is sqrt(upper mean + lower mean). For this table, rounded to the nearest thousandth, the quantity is 2.035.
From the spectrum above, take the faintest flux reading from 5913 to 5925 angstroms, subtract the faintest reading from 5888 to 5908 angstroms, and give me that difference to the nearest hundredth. 0.40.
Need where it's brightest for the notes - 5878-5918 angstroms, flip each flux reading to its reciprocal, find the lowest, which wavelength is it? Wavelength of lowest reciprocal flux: 5909.0 angstroms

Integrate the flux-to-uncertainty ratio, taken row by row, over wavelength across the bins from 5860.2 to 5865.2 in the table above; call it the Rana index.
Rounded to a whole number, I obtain 228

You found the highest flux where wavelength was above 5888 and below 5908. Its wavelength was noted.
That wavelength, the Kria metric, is 5906.5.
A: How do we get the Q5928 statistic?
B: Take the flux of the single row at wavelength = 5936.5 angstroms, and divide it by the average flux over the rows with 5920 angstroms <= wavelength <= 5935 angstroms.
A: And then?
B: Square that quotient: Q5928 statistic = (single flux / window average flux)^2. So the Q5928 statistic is 0.96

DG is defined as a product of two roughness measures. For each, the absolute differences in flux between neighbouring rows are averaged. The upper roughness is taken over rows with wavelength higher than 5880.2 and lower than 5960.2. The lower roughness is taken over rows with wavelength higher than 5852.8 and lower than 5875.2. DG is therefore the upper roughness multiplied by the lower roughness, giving 0.0021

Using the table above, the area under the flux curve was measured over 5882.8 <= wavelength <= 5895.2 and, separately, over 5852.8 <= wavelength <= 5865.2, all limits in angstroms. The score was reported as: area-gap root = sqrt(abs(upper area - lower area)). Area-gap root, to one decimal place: 2.0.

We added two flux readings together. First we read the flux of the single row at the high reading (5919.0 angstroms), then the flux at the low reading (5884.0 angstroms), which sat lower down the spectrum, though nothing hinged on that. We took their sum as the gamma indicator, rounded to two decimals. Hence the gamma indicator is 3.89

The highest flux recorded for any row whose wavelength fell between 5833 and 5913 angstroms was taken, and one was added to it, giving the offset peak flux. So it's 3.24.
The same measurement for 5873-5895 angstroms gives 3.12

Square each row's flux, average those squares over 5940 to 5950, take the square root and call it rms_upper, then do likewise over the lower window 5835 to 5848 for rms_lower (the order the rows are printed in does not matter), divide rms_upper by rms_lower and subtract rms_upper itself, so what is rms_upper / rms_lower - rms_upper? -1.07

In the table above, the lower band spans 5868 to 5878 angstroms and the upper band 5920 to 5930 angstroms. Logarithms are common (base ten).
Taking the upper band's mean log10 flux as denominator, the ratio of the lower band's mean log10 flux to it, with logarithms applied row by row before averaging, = 0.98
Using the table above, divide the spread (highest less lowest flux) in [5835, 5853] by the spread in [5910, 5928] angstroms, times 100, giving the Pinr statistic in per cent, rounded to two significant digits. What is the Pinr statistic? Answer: 82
